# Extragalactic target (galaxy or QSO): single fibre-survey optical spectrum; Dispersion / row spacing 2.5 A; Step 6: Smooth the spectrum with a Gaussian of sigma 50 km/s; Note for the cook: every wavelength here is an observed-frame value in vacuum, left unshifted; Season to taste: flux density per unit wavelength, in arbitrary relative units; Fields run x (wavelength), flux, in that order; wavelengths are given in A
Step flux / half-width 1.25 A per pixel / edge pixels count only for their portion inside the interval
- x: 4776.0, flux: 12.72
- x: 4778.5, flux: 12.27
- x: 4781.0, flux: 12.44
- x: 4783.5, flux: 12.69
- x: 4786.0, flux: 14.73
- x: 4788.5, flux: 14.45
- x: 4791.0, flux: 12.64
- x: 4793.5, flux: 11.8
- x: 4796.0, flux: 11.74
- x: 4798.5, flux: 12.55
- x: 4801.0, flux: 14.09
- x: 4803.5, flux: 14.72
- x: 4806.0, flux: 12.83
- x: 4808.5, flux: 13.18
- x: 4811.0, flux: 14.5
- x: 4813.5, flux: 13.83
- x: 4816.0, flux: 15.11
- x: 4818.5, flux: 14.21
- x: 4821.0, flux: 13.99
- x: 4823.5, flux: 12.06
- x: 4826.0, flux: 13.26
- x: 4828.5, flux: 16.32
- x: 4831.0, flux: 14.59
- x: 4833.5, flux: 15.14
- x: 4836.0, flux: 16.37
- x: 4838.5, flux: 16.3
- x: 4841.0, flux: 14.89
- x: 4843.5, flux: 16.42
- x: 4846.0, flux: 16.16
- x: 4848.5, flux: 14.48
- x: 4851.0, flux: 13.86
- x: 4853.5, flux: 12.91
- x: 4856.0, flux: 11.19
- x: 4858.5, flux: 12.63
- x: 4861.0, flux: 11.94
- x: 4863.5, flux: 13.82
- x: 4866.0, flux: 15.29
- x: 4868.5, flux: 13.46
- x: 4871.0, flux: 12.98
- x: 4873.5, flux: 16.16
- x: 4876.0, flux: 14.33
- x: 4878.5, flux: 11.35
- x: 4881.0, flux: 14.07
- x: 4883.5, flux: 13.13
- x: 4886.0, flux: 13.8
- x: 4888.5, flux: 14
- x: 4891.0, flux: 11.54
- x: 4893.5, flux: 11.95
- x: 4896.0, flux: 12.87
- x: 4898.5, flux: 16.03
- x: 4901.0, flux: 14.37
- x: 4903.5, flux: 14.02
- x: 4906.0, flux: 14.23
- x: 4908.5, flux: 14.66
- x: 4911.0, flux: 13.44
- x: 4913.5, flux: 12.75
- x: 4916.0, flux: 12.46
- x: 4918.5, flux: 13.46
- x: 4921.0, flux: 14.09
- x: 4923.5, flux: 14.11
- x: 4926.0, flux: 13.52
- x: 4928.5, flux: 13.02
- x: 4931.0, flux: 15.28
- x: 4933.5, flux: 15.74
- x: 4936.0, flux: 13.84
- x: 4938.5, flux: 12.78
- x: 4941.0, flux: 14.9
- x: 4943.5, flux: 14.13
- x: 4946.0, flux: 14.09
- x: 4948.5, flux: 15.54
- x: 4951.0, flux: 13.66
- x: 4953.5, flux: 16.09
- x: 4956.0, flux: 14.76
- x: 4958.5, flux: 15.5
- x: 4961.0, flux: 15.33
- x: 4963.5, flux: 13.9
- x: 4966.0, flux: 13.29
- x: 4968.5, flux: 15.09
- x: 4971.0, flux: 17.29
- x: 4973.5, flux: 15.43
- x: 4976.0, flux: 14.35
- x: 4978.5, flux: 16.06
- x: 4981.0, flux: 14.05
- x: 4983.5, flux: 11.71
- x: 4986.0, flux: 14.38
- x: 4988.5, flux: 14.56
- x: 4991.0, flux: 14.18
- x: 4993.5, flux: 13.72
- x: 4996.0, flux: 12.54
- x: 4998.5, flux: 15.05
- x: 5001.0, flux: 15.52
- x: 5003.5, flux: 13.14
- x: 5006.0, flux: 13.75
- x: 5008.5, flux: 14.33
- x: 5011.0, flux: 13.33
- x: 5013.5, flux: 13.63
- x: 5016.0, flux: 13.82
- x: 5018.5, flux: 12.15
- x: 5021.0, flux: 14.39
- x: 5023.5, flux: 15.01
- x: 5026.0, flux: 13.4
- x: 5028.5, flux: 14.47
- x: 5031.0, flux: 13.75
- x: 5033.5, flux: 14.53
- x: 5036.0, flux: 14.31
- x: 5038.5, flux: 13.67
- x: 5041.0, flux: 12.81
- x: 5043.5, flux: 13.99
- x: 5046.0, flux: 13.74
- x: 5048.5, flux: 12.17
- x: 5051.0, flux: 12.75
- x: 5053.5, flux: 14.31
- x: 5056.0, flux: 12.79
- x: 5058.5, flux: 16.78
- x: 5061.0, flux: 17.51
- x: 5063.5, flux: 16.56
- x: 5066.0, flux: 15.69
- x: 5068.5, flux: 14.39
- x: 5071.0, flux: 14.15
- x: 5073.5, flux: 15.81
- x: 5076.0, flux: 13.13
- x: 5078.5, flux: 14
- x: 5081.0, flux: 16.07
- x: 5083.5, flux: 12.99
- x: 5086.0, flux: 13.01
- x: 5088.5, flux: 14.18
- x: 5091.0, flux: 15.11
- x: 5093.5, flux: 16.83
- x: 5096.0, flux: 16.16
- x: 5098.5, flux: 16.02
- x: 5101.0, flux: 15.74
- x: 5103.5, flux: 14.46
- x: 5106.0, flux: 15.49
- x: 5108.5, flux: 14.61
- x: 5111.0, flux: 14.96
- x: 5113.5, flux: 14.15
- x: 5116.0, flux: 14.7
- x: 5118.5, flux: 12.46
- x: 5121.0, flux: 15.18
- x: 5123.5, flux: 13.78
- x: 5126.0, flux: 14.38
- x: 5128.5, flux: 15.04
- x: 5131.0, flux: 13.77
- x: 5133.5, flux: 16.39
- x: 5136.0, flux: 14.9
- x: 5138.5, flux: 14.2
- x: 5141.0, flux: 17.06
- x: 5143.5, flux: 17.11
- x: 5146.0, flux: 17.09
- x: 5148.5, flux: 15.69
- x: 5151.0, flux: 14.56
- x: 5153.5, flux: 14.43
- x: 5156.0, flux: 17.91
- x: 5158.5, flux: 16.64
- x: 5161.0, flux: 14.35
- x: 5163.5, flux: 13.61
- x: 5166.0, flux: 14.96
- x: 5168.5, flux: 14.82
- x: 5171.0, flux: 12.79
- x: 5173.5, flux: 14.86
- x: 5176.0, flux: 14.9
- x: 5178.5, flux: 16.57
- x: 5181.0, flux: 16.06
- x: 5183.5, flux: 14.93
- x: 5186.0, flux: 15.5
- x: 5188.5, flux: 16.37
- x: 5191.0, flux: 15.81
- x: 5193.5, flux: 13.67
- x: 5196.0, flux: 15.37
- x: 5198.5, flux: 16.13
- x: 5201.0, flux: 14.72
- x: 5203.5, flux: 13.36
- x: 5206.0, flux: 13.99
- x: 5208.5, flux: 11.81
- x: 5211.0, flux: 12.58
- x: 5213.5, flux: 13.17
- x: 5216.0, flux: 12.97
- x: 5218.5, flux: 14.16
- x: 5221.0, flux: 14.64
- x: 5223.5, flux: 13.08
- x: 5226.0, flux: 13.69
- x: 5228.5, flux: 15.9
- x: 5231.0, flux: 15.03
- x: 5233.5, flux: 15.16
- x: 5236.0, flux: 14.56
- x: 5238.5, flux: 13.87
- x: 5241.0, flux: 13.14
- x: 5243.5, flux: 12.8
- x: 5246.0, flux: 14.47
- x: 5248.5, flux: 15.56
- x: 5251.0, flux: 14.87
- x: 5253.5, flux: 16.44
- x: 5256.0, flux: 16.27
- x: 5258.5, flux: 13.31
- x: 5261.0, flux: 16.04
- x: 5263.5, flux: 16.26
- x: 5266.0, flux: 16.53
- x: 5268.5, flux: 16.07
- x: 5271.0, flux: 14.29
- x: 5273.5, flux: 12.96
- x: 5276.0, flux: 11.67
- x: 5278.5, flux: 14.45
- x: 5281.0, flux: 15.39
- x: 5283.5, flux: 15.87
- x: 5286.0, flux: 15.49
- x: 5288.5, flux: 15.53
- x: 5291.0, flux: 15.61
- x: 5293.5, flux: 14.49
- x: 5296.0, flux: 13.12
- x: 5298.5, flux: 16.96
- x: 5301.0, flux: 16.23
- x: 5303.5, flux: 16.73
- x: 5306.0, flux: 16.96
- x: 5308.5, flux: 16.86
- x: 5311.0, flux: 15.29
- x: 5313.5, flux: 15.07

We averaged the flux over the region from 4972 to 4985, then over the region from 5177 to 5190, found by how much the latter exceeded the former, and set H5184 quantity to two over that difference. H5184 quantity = 1.3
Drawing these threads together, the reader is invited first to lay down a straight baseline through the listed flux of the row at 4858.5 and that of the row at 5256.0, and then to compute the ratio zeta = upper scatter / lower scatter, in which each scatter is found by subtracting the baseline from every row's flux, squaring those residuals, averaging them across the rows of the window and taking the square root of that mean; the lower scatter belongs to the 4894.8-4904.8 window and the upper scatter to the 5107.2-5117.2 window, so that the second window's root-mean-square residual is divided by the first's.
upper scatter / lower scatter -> 0.27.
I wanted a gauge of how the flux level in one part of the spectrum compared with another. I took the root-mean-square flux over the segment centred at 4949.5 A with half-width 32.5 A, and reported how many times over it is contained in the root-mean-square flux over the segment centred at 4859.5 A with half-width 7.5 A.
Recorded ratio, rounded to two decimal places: 0.89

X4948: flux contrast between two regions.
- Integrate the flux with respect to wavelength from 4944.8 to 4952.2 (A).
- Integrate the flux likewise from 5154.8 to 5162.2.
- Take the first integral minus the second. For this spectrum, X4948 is -14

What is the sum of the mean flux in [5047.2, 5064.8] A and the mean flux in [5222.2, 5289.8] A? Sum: 29.5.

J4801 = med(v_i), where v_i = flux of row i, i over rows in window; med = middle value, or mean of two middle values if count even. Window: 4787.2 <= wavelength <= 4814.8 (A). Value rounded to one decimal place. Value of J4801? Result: 13.2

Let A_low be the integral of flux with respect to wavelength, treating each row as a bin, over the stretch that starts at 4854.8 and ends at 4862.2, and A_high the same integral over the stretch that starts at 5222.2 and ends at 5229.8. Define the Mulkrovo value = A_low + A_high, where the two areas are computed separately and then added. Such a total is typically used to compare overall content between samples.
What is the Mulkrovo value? 196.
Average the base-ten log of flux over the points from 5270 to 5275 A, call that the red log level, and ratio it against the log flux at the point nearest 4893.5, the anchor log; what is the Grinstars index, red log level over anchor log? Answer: 1.05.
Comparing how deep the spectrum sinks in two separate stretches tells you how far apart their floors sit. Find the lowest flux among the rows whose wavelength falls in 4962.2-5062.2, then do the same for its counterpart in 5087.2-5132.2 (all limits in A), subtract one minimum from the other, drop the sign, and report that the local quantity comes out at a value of 0.75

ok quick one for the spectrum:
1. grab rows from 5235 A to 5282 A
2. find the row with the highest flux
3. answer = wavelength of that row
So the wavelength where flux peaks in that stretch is 5266.0 A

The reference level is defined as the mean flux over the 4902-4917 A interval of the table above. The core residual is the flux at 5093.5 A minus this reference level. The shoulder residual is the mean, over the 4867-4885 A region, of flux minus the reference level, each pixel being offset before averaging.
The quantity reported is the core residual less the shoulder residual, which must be 3.2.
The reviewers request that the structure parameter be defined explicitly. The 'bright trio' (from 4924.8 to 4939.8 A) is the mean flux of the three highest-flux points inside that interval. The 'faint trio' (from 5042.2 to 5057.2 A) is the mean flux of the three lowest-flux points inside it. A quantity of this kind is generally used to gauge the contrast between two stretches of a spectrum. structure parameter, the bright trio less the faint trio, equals 2.4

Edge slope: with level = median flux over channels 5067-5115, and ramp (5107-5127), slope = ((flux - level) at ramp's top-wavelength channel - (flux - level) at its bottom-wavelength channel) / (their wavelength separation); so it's -0.01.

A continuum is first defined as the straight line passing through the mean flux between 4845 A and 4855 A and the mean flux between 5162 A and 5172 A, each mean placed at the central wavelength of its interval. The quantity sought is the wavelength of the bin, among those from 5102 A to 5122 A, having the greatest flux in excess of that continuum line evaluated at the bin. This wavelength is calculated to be 5106.0 A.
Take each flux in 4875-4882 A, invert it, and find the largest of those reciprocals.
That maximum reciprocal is 0.088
